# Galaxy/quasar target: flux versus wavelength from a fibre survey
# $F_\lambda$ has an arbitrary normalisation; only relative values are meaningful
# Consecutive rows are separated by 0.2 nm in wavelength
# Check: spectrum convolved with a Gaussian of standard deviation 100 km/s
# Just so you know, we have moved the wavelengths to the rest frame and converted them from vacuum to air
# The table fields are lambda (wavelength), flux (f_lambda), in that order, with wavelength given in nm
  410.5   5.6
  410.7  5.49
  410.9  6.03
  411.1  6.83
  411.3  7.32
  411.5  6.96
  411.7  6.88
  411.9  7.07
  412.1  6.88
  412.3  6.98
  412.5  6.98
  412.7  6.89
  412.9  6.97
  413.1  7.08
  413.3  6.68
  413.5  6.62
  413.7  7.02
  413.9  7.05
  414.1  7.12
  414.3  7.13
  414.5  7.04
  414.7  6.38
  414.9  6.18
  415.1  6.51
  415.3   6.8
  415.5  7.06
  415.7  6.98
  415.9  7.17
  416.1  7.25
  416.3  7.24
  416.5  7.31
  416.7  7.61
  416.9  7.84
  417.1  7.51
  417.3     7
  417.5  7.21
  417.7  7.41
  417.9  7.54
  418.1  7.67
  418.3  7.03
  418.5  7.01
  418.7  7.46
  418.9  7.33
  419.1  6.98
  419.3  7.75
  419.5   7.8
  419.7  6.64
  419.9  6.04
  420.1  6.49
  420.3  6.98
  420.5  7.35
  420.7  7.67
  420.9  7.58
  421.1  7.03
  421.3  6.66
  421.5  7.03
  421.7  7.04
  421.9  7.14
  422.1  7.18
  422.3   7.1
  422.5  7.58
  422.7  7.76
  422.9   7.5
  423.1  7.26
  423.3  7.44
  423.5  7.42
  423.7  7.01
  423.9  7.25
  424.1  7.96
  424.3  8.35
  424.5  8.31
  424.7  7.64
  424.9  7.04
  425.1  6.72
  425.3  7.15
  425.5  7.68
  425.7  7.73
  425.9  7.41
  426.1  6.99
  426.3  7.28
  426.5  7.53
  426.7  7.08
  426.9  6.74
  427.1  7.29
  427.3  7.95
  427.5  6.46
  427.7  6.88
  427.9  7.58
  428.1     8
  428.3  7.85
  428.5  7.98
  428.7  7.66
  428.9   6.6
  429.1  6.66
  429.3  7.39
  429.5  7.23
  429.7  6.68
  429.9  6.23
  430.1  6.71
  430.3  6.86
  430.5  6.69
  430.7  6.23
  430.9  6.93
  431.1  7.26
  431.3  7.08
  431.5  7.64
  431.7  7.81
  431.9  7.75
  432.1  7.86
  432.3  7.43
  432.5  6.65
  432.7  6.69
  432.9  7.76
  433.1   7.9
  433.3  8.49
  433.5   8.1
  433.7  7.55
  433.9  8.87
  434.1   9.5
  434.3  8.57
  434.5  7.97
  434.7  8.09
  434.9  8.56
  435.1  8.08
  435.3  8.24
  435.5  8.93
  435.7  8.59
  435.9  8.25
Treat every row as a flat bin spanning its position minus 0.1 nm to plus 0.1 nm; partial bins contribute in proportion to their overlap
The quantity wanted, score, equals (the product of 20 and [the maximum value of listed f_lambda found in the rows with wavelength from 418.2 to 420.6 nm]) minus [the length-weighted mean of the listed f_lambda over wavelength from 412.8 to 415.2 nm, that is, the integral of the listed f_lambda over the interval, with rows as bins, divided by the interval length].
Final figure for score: 149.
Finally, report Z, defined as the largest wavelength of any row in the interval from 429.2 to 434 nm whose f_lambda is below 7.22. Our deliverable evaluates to 432.7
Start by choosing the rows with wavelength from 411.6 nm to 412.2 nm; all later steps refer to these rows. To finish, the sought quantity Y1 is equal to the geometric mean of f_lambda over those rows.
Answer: 6.94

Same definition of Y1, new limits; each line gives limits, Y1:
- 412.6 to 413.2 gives 6.98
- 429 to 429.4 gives 7.02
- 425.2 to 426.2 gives 7.39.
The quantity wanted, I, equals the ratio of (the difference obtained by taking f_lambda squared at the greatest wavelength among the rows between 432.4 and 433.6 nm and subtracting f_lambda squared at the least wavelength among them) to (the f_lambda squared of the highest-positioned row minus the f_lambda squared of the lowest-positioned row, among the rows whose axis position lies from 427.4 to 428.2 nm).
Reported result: 1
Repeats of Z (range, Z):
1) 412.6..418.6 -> 418.5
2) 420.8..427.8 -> 427.7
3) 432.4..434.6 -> 432.7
